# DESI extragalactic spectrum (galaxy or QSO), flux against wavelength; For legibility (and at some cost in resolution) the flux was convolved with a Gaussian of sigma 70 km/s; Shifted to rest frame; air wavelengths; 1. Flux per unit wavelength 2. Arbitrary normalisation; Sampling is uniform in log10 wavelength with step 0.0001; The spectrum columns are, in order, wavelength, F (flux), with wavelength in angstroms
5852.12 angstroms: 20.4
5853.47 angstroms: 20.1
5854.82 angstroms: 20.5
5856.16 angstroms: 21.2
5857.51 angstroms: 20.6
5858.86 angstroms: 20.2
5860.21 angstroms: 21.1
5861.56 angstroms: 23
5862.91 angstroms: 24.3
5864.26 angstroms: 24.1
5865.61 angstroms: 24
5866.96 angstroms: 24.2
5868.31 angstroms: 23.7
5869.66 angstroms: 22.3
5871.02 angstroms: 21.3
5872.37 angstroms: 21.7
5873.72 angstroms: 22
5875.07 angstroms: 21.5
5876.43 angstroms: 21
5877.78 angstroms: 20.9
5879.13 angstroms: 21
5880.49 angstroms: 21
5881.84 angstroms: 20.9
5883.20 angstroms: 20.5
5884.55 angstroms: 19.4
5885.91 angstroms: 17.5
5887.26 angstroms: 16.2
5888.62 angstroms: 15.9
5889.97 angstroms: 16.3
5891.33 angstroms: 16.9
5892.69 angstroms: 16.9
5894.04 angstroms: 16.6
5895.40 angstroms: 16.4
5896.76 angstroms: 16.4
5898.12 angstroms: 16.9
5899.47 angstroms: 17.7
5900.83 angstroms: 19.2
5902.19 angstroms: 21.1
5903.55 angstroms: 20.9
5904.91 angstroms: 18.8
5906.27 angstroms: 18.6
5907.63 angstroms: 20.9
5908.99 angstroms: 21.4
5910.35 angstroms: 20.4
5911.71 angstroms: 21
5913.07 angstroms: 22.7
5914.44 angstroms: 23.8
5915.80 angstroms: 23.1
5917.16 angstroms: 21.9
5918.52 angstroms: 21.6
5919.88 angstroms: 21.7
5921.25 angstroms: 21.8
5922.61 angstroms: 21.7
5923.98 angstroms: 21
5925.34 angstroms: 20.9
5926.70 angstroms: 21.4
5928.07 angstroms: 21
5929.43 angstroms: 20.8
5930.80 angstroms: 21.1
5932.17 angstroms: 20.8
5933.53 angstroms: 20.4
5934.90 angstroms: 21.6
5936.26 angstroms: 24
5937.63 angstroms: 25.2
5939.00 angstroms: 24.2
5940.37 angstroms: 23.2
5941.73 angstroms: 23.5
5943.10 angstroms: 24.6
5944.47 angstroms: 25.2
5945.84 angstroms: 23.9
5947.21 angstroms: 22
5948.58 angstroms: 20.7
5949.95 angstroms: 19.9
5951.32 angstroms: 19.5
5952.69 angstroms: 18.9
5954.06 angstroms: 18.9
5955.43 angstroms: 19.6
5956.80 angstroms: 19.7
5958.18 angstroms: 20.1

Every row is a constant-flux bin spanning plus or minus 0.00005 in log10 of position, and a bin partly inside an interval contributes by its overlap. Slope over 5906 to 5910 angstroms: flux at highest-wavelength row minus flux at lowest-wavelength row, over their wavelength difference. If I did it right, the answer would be 1.0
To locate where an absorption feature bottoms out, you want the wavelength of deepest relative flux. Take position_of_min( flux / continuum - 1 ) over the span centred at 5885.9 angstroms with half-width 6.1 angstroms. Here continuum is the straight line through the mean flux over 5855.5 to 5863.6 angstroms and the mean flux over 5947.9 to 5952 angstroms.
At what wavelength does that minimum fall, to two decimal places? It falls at 5888.62 angstroms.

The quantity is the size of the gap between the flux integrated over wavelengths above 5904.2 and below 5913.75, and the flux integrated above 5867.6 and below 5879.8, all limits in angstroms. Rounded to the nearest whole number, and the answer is 69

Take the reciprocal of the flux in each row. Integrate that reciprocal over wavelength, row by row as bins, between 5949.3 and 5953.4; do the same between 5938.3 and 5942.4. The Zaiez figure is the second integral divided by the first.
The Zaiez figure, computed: 0.82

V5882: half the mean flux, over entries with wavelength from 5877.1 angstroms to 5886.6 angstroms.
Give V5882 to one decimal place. 10.1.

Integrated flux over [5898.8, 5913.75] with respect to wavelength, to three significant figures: 303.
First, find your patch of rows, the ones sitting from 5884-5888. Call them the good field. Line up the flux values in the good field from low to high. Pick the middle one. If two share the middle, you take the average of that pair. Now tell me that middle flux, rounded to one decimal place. 17.5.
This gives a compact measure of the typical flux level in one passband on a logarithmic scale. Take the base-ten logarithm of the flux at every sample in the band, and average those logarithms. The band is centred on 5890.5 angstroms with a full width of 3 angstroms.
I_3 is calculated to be 1.22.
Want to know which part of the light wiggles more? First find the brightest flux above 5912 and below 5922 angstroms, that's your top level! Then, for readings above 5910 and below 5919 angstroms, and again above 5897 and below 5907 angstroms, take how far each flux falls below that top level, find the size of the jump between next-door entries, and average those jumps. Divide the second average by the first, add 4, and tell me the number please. 5.2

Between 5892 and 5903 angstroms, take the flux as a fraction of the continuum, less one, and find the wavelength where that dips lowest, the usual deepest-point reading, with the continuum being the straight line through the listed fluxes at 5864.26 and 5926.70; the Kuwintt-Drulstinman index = 5895.40 angstroms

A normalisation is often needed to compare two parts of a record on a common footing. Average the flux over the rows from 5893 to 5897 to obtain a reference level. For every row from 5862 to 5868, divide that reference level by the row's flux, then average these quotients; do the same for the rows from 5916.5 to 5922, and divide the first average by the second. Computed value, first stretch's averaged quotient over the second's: 0.90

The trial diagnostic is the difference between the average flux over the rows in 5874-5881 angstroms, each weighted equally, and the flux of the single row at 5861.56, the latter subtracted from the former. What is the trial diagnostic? -1.9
